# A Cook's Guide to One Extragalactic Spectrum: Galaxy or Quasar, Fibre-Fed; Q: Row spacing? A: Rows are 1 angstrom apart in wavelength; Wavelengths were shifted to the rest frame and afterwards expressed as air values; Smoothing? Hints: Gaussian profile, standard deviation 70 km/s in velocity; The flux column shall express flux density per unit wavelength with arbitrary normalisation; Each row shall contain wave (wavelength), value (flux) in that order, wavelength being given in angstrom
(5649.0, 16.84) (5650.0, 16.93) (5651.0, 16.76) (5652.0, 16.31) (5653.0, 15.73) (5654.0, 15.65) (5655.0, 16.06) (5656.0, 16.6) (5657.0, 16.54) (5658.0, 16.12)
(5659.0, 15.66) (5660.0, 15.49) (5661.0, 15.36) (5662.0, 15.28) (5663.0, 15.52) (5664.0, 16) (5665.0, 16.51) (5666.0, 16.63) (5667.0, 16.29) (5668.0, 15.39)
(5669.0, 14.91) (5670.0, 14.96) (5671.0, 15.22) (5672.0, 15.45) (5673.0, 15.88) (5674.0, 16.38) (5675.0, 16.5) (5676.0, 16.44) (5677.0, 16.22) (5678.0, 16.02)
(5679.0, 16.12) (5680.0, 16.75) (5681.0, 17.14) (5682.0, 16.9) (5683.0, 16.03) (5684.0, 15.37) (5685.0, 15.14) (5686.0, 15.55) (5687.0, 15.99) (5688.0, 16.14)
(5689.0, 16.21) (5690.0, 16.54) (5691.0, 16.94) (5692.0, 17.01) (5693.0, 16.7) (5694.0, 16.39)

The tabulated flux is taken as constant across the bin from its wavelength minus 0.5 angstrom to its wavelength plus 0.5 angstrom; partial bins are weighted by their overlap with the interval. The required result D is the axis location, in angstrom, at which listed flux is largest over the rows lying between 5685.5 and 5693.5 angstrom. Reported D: 5692.0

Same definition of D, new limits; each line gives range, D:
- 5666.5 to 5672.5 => 5667.0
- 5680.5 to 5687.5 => 5681.0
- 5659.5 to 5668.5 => 5666.0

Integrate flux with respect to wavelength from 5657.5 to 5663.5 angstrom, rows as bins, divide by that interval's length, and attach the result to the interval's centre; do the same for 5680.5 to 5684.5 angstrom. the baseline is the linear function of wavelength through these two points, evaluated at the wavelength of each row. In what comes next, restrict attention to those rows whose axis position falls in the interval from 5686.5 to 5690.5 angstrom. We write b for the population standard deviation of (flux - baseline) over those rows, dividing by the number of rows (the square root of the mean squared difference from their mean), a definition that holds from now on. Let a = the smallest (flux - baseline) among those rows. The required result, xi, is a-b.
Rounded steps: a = -0.5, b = 0.16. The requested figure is -0.69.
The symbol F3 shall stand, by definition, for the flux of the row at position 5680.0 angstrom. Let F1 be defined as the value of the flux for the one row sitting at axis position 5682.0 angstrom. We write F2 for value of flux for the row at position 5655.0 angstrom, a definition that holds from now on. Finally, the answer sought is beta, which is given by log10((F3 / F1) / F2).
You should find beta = -1.21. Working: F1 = 16.9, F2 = 16.06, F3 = 16.75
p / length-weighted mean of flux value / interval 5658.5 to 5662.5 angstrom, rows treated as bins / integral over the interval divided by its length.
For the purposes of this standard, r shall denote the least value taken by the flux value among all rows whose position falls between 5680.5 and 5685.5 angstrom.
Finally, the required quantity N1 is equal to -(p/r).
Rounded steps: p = 15.4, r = 15.14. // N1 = -1.02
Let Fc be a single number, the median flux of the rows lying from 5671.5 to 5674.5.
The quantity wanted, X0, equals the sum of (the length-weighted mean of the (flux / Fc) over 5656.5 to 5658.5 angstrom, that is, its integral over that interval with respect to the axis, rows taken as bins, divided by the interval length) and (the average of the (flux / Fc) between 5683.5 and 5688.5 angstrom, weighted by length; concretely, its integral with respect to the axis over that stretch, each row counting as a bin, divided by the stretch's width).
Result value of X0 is 2.01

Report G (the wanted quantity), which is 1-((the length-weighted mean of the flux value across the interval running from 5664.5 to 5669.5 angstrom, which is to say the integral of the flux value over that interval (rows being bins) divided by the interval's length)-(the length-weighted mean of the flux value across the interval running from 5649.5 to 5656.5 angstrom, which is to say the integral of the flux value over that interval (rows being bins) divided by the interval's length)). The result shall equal 1.35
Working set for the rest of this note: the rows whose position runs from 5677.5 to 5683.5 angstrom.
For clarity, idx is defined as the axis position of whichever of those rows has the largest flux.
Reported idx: 5681.0 angstrom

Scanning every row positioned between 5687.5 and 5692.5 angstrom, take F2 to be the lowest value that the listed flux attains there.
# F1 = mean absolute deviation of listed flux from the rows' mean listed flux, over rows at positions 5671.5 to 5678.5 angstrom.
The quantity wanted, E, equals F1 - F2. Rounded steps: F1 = 0.29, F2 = 16.14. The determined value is -15.8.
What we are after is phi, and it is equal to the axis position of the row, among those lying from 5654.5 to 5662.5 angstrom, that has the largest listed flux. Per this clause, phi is 5656.0 angstrom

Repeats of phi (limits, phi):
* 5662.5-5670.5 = 5666.0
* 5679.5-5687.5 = 5681.0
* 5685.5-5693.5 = 5692.0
